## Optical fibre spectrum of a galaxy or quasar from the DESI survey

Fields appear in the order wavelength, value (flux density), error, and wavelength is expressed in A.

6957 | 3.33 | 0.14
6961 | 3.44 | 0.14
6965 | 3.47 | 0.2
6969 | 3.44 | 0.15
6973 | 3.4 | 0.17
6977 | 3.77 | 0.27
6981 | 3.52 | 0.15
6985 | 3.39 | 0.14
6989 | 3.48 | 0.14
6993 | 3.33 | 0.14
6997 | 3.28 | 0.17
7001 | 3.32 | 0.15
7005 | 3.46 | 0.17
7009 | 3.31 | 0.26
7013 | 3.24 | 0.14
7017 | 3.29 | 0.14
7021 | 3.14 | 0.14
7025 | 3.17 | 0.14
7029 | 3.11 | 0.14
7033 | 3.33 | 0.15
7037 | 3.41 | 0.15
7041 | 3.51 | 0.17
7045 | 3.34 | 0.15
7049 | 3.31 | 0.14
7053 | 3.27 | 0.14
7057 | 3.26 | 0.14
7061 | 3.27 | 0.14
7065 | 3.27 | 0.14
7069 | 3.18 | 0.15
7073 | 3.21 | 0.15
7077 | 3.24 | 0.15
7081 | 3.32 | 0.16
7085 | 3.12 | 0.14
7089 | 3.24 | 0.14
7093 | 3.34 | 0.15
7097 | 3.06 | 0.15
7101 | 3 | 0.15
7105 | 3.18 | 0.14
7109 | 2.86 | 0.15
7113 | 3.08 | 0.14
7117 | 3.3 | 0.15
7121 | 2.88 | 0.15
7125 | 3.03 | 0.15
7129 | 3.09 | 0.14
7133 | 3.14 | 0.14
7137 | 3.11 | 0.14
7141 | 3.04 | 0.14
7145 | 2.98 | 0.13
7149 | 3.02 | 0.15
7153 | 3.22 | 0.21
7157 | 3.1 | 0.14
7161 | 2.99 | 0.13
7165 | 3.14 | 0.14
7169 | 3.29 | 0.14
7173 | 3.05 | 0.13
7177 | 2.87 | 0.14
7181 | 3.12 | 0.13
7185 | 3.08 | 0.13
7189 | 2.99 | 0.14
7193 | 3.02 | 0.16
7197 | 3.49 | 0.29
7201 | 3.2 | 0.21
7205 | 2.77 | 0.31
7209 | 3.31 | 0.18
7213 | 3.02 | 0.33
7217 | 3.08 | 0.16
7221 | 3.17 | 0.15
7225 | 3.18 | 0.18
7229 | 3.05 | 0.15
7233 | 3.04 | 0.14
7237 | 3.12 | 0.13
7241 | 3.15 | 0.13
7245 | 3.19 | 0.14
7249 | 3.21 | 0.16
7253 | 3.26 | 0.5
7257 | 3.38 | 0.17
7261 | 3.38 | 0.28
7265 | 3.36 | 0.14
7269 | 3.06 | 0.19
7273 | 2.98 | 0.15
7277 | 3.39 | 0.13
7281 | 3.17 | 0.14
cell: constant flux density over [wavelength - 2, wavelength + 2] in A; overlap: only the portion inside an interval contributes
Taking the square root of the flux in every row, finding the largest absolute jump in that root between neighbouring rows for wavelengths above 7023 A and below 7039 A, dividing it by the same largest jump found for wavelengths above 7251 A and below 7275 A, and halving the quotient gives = 0.37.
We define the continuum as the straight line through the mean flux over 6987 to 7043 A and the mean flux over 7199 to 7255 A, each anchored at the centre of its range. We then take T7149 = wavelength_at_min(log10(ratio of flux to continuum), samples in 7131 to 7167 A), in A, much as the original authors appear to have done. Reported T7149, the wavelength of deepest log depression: 7145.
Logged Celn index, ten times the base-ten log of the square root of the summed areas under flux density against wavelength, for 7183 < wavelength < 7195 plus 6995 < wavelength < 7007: 9.42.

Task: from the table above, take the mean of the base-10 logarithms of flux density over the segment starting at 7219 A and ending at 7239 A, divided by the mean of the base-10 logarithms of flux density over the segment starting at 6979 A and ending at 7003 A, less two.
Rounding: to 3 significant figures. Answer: -1.07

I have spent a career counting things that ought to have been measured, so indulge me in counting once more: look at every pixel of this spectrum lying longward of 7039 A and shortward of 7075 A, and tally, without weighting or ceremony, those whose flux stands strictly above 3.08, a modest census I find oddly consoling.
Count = 9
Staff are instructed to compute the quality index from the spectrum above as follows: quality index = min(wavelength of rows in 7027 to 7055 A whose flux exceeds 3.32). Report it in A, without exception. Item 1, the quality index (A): 7033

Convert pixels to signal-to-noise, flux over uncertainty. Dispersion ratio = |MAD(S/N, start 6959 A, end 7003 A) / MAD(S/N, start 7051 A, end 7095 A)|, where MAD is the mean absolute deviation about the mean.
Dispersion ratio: 3.3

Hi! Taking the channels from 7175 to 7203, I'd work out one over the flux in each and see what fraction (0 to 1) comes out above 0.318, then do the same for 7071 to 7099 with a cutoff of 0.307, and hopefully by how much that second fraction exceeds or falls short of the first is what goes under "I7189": 0.0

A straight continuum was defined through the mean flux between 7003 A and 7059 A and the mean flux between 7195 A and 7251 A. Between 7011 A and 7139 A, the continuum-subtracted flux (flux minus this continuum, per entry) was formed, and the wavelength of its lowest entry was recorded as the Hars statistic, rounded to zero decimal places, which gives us 7109 A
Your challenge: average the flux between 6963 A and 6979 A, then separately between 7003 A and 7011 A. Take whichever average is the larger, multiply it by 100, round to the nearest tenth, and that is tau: 352.0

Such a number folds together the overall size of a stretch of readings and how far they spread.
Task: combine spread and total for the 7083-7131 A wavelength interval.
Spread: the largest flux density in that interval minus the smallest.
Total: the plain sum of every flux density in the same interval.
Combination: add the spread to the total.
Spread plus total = 37.7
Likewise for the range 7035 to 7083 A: 39.9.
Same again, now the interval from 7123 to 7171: 37.5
